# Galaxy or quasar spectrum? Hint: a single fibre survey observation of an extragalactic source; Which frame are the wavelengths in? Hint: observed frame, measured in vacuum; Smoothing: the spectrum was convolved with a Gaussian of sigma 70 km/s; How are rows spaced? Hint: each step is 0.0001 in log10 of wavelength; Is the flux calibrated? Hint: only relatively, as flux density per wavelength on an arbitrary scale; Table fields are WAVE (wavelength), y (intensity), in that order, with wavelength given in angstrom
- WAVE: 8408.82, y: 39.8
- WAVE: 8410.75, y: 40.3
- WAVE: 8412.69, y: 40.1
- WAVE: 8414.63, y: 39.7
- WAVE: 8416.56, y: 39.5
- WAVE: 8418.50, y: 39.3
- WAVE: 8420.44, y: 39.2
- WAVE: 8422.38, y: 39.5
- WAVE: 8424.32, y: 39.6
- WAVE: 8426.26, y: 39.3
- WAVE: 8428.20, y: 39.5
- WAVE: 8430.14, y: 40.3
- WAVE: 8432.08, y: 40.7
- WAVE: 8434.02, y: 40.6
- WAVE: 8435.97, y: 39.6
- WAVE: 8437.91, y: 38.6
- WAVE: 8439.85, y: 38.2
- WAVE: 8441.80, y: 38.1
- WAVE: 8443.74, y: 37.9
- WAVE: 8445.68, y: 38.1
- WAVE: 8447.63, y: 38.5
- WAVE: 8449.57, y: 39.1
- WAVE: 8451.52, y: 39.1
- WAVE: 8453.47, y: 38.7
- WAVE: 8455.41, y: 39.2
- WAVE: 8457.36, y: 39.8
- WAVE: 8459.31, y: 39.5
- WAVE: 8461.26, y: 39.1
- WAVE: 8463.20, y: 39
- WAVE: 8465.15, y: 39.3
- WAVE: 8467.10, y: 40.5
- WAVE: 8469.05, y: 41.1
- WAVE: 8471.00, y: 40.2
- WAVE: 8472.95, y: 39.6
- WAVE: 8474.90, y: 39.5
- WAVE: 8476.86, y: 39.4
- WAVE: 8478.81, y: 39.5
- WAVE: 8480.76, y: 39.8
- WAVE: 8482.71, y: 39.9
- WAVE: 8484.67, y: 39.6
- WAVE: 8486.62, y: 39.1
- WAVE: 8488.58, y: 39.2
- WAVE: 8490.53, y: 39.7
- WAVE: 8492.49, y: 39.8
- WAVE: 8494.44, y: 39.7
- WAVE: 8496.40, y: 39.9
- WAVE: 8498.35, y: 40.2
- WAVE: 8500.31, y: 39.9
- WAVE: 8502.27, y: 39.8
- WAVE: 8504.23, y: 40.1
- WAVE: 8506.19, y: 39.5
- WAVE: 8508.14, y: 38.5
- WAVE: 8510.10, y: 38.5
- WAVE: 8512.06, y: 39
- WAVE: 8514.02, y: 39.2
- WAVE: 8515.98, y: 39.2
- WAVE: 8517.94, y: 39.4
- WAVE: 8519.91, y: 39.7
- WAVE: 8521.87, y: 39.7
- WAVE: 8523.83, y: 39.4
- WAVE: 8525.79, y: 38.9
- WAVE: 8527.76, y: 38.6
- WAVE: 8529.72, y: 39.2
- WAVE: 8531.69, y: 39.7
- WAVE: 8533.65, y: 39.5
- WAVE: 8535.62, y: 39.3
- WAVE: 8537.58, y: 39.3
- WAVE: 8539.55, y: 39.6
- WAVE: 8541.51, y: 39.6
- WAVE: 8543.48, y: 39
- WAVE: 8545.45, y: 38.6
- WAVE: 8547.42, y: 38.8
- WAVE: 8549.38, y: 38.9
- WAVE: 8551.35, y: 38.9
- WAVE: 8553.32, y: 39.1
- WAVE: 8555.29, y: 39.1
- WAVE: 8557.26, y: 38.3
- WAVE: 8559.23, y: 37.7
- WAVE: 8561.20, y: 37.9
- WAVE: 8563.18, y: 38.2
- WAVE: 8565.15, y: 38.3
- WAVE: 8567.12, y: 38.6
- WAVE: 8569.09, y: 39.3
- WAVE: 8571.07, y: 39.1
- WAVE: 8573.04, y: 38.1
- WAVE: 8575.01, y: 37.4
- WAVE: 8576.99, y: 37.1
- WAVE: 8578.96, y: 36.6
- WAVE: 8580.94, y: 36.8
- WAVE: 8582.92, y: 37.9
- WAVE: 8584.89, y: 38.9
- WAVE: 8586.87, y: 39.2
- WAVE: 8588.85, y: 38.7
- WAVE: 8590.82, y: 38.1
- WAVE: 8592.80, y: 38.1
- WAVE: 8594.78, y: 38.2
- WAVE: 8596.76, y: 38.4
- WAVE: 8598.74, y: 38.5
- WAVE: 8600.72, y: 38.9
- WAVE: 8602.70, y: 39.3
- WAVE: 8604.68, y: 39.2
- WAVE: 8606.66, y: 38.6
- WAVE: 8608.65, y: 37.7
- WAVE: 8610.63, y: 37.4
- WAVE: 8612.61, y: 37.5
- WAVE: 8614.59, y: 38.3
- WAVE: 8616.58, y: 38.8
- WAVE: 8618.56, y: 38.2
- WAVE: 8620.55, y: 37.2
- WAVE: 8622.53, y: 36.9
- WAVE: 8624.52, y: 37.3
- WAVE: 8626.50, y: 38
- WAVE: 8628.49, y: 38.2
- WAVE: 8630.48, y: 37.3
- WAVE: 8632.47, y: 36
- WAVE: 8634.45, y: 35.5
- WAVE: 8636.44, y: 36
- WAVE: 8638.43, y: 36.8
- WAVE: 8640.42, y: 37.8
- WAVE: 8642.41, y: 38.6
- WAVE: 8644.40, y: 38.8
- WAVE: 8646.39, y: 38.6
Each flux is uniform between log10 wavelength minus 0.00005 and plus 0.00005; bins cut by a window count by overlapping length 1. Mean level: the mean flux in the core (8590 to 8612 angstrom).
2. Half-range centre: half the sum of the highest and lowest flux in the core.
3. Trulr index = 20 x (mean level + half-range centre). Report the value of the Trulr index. 1535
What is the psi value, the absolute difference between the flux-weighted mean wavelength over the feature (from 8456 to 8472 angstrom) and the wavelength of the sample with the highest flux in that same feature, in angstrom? 4.8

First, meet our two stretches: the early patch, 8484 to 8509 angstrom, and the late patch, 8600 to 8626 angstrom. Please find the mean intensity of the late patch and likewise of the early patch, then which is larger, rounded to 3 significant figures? 39.6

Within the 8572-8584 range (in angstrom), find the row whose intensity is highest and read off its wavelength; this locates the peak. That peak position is 8573.04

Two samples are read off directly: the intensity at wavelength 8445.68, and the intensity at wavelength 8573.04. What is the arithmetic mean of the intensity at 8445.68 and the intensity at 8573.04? 38.1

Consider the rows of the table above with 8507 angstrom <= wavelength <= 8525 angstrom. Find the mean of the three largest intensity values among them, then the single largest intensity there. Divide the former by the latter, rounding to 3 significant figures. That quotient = 0.997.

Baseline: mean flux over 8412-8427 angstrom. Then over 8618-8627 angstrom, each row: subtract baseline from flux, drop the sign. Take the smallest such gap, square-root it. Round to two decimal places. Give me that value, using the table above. 1.15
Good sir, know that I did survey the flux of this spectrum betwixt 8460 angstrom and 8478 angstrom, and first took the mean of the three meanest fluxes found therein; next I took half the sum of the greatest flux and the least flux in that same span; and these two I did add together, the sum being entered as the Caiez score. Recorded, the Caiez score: 79.2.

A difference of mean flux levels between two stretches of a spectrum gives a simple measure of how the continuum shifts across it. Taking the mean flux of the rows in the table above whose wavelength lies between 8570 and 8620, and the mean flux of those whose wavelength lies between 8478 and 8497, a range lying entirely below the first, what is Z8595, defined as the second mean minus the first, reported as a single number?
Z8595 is 1.42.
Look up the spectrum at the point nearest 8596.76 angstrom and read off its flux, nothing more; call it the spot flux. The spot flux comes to 38.4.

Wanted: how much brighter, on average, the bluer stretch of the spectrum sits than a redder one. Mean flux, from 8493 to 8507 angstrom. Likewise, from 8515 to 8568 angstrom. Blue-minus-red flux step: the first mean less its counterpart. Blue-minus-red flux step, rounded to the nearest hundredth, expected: 0.89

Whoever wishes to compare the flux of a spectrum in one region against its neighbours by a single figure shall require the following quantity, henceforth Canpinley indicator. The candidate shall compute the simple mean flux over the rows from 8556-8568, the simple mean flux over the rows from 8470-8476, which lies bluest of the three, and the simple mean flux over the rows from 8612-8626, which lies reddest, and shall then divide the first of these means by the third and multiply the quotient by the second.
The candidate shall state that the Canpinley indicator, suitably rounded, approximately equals 40.2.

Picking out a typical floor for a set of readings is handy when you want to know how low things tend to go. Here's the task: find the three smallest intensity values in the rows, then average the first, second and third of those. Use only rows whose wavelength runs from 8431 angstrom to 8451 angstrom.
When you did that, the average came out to 38.0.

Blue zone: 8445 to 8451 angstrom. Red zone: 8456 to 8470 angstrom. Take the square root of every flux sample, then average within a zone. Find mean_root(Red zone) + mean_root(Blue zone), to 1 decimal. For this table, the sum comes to 12.5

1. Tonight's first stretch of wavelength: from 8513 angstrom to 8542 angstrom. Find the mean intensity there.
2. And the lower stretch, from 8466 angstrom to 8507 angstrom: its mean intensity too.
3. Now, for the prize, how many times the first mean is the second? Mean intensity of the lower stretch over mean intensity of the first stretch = 1.01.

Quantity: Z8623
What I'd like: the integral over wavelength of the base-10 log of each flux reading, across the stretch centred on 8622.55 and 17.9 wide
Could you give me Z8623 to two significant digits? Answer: 28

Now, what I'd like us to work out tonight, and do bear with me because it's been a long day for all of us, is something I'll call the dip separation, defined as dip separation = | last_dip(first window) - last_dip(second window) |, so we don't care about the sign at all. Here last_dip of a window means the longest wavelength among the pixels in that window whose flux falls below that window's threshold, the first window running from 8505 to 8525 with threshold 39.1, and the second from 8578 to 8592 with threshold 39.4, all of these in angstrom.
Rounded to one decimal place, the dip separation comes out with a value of 78.8 angstrom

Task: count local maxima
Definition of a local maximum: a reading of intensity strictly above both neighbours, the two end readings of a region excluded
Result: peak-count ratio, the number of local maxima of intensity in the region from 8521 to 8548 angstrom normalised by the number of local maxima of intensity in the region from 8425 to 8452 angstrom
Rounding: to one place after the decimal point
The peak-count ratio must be 1.0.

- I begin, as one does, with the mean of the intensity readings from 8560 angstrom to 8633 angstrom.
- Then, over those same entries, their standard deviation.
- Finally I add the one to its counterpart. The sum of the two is 38.9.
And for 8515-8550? 39.6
